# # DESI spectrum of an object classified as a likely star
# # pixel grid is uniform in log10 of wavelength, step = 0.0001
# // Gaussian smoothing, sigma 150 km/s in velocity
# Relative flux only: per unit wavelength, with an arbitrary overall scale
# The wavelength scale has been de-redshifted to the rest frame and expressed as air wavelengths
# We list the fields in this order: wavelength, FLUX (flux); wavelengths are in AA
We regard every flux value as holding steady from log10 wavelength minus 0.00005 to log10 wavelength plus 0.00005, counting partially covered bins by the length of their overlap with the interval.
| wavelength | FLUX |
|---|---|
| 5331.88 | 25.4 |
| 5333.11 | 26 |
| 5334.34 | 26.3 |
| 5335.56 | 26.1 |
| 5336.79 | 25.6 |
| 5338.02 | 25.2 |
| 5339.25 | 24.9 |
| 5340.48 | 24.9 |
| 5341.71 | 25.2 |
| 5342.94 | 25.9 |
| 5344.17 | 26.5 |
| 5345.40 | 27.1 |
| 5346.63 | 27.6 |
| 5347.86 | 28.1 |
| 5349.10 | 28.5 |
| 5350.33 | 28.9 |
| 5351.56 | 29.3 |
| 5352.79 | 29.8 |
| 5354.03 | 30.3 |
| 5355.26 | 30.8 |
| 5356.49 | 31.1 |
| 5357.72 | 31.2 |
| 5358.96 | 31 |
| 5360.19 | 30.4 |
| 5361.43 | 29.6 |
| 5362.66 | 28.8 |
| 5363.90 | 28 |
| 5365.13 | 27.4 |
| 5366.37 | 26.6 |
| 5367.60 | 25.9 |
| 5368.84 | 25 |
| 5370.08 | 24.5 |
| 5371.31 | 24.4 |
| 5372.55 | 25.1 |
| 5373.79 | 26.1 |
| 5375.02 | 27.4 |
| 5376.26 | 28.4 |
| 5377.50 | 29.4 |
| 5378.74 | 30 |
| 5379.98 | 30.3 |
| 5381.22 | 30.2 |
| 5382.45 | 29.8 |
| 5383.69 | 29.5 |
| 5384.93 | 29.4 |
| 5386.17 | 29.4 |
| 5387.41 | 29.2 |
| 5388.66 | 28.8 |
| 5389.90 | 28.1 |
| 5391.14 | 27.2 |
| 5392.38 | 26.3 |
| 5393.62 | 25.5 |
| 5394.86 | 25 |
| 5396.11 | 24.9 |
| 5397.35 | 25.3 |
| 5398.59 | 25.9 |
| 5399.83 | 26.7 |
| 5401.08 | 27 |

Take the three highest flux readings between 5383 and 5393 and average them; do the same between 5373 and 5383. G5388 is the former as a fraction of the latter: 0.98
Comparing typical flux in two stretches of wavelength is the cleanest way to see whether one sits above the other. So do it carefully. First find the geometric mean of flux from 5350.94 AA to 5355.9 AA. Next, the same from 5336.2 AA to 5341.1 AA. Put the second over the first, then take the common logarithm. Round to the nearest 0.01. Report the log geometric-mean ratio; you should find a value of -0.08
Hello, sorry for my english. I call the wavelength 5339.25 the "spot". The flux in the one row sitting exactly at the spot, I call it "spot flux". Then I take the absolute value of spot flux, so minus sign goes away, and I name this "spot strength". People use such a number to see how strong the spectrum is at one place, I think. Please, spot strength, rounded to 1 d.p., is 24.9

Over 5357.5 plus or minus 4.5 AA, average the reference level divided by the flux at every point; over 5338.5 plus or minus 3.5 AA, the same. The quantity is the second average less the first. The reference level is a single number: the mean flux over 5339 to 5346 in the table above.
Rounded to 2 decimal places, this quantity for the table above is 0.18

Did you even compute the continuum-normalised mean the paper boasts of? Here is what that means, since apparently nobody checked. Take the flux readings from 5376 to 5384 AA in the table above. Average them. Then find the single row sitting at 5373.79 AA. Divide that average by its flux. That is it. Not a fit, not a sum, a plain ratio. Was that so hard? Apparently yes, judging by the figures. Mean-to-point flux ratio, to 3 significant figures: 1.14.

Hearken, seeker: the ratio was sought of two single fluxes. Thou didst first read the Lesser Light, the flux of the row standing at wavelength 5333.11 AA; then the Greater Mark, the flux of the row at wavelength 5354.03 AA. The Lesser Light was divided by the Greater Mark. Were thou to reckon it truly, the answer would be 0.86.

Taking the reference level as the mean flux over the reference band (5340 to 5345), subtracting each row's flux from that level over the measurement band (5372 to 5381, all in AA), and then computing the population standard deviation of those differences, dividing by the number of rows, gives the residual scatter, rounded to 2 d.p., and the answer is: 1.84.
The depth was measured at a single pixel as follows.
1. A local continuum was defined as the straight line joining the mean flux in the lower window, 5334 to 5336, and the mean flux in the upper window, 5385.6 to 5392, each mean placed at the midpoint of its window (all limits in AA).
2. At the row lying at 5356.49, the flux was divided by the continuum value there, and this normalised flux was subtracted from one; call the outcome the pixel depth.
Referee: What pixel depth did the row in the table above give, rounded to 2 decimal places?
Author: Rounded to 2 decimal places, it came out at -0.15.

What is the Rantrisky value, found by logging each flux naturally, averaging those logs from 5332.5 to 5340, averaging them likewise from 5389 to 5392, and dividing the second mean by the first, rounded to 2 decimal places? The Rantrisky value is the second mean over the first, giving 1.02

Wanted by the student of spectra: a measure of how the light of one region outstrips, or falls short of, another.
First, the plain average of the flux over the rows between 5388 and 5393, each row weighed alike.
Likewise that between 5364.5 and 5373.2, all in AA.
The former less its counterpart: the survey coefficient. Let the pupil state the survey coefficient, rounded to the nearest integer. 2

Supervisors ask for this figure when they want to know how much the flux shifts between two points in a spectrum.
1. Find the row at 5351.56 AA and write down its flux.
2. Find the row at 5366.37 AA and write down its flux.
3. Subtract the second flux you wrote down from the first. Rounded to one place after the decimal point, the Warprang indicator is 2.7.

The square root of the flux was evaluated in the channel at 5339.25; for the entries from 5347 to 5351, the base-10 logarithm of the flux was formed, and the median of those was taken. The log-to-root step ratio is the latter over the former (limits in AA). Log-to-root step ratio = 0.292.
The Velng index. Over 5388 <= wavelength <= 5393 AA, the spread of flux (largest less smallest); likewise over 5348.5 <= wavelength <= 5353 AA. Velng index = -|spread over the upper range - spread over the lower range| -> -1.2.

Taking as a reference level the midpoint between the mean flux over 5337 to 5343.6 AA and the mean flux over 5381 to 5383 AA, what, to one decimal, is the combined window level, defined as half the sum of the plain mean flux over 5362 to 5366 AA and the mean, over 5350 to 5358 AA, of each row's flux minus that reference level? 15.3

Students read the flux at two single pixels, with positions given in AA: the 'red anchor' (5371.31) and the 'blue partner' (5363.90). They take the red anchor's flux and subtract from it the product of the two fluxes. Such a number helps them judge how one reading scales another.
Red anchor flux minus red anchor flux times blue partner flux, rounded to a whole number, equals -659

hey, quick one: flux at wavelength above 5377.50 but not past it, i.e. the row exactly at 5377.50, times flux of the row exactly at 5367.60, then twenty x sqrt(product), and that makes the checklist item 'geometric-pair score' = 552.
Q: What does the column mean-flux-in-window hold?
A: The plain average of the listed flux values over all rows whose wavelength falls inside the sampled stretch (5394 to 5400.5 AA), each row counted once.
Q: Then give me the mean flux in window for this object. 26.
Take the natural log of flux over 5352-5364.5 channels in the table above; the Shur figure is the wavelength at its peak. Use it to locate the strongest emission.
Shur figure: 5357.72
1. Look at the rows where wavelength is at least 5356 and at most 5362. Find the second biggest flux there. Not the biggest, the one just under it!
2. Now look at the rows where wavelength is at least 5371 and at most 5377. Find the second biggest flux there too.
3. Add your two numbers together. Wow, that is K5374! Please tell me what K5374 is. 58.5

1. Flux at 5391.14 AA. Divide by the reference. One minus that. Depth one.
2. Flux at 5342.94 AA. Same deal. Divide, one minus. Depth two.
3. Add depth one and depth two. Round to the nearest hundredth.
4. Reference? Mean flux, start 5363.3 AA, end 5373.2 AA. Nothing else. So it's -0.05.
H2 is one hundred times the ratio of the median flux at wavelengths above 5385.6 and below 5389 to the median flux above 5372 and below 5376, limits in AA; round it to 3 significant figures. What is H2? 112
